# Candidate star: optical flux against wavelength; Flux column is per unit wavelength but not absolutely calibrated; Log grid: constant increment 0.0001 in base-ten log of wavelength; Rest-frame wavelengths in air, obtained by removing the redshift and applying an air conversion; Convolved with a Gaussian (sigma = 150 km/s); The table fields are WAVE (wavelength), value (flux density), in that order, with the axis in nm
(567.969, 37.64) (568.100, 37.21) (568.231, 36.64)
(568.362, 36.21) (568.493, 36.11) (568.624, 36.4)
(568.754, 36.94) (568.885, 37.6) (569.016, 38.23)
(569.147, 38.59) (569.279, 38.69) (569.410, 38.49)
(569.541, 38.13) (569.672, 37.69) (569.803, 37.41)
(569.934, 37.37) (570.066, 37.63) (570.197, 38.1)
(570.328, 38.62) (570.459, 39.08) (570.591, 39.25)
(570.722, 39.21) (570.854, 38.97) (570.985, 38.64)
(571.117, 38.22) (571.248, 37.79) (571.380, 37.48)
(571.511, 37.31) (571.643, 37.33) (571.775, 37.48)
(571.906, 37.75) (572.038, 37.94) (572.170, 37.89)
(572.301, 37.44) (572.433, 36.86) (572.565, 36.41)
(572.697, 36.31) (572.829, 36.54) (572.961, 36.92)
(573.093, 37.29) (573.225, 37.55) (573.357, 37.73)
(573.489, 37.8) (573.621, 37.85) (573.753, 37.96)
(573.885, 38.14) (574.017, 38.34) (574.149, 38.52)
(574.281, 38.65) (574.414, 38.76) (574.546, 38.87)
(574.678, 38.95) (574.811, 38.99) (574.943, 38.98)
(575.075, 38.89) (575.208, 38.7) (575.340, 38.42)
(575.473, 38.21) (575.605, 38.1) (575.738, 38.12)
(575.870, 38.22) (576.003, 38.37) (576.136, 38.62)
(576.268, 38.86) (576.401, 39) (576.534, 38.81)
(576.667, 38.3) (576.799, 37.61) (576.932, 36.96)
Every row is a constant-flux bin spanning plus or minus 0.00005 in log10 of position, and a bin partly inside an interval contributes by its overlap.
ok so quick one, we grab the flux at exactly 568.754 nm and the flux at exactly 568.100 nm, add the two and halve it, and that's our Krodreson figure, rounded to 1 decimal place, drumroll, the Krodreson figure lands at 37.1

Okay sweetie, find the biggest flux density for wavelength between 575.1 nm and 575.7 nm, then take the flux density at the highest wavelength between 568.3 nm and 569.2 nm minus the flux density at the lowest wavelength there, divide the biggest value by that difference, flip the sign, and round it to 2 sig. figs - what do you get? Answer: -16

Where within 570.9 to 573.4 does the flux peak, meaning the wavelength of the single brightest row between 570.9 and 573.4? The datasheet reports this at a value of 570.985 nm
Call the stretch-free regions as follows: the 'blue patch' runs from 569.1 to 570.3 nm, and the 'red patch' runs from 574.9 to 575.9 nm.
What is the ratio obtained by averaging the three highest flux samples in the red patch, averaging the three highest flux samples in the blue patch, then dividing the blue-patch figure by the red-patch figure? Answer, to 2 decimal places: 0.99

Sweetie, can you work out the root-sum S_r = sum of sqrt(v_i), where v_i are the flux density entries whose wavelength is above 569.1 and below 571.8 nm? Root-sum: 130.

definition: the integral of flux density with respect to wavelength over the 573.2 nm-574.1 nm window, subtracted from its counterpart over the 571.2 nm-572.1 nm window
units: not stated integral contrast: -0.4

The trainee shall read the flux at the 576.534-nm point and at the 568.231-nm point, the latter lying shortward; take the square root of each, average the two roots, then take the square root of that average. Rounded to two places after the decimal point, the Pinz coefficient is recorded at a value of 2.48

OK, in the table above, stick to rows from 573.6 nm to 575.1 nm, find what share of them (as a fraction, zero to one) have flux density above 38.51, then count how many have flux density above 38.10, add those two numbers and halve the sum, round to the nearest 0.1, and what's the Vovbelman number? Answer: 5.3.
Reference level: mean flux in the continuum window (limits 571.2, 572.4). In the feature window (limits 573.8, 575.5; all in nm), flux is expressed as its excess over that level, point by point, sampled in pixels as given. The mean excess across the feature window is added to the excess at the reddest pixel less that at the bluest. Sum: 1.1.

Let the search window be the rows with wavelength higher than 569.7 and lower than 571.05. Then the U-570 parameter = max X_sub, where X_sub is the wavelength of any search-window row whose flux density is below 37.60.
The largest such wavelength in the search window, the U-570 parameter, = 569.934 nm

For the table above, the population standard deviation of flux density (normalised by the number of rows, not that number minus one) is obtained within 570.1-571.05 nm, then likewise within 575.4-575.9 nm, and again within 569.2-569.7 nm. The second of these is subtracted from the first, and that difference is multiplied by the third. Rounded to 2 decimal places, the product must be 0.12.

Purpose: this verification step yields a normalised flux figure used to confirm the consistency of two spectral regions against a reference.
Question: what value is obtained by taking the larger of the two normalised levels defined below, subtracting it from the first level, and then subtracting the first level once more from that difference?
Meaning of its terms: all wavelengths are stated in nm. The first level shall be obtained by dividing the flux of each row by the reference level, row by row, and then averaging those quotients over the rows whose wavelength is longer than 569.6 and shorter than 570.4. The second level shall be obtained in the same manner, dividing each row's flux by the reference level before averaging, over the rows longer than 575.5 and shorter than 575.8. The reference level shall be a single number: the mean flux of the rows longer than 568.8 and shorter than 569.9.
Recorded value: -1.00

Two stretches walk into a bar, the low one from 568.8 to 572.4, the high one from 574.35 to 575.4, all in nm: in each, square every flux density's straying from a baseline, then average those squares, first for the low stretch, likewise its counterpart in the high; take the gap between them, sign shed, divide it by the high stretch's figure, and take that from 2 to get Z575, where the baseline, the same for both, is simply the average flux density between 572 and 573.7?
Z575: 1.4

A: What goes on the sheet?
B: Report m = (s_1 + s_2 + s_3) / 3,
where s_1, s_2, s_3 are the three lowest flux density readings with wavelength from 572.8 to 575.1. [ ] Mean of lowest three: 36.9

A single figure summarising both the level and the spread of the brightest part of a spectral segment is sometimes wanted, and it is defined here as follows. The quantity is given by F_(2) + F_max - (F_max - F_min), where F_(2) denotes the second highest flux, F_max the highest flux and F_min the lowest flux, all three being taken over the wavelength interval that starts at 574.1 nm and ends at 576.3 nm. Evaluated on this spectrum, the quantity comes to 77.1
